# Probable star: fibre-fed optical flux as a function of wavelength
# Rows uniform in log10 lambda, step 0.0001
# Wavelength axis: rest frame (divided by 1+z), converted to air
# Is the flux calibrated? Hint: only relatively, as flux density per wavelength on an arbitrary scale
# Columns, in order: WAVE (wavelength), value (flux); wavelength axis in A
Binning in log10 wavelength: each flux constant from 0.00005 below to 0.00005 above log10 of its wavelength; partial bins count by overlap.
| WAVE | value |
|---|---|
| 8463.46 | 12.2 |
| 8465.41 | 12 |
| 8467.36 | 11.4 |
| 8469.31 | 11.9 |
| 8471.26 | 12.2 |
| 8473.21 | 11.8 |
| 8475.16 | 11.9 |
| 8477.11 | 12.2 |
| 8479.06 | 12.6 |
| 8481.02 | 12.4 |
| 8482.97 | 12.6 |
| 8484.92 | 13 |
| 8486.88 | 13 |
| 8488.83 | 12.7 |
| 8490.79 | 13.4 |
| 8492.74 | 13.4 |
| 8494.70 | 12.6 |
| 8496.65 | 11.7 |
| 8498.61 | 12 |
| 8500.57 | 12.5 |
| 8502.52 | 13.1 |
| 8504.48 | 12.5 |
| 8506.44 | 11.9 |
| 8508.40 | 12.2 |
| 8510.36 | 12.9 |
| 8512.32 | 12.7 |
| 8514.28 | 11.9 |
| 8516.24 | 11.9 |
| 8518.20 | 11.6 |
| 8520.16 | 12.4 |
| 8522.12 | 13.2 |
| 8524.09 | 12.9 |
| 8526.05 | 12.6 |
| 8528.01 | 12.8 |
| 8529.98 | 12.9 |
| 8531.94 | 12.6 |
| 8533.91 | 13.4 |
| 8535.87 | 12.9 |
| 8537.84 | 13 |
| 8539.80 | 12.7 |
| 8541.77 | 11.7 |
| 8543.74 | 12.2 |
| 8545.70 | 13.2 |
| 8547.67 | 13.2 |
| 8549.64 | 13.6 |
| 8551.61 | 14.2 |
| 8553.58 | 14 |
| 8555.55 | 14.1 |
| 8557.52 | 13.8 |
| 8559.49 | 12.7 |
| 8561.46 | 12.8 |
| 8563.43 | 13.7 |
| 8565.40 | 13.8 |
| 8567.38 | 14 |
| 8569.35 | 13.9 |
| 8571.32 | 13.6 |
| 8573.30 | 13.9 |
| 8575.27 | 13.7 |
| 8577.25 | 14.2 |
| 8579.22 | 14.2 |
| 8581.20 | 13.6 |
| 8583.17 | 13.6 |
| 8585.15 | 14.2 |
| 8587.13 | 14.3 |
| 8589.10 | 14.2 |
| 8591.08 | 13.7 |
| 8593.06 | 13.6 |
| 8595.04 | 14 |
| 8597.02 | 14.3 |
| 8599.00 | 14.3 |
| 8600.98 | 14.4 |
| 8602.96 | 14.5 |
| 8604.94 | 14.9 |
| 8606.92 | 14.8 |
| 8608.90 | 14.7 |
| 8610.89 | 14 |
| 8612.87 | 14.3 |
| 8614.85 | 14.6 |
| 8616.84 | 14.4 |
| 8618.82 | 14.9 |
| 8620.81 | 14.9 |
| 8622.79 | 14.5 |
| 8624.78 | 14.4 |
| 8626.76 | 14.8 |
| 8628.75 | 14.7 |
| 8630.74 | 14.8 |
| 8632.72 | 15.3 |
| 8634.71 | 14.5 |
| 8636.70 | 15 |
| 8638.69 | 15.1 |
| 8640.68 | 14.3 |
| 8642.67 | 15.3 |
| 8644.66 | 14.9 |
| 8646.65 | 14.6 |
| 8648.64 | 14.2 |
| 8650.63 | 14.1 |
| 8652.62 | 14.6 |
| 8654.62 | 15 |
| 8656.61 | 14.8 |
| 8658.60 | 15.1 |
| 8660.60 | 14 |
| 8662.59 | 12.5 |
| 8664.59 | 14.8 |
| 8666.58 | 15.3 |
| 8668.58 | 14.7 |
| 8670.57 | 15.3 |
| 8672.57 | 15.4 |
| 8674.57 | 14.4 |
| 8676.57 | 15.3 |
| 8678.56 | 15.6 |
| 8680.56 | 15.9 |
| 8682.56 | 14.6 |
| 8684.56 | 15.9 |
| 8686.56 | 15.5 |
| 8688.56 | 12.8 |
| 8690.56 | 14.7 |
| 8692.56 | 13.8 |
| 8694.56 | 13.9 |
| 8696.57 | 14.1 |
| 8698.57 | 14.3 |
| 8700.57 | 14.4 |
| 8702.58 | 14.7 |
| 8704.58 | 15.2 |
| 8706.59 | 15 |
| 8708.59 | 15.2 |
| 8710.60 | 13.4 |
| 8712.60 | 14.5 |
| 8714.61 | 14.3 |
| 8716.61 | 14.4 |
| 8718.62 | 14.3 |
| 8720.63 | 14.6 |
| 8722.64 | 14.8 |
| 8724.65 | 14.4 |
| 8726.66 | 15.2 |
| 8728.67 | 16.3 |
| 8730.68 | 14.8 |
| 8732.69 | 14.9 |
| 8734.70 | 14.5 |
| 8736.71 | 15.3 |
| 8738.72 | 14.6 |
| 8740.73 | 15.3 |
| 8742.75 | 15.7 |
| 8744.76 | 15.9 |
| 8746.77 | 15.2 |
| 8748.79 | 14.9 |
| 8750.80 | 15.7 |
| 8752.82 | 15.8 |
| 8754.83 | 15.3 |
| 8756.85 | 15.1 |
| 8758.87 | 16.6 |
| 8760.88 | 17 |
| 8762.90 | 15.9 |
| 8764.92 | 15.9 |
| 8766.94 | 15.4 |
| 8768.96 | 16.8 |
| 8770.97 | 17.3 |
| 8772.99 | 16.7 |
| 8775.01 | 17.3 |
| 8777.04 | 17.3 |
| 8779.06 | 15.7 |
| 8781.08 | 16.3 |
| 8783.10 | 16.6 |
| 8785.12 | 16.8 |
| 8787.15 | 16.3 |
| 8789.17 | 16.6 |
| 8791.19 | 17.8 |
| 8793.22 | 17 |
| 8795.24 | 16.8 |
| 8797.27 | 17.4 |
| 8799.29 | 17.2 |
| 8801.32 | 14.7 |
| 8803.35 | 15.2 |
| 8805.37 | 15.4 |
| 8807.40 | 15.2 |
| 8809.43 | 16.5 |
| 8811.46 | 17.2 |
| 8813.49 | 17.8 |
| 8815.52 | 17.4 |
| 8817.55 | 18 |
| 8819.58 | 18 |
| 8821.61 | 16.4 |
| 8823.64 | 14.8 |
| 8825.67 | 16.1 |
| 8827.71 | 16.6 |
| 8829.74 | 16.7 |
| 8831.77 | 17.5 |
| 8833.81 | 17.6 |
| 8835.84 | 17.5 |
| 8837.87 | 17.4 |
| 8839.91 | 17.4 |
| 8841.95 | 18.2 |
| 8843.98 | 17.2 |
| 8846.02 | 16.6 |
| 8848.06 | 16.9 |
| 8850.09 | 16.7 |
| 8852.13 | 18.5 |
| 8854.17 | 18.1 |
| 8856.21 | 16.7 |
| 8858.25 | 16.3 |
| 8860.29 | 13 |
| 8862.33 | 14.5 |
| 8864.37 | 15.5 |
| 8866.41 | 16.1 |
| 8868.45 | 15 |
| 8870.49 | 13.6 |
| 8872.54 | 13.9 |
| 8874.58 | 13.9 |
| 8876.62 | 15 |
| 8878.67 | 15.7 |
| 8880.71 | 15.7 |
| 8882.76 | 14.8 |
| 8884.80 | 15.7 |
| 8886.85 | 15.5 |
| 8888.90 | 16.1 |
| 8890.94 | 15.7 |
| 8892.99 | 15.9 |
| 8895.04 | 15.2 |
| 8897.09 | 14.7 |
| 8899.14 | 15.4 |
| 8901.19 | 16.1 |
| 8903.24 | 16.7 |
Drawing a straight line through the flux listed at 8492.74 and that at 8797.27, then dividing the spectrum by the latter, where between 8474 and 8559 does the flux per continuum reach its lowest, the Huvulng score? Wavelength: 8541.77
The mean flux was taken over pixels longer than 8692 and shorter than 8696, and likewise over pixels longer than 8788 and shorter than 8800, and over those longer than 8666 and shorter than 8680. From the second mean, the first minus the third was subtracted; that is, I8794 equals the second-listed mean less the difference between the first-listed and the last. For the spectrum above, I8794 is 18.4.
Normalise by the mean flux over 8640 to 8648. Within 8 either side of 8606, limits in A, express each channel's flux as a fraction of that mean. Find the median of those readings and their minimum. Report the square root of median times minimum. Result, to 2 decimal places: 0.96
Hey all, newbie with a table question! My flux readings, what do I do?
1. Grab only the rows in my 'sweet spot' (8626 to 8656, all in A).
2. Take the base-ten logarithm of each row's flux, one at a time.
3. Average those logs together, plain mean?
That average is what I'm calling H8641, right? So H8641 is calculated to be 1.17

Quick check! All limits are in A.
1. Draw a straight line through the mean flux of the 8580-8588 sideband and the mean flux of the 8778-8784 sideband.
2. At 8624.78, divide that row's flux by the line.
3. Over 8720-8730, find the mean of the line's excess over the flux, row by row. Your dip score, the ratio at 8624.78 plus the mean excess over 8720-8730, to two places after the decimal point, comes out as 1.49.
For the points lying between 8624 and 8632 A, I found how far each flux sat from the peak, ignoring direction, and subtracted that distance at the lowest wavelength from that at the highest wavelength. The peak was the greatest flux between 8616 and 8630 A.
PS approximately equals -0.40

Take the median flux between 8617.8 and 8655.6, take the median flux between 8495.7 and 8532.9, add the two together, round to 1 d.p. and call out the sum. 27.3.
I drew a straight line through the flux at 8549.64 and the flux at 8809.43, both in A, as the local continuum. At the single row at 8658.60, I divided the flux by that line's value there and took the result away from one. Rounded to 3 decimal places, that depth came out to -0.019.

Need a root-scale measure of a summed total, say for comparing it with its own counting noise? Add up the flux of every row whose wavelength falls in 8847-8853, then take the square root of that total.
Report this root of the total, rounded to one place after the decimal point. 7.2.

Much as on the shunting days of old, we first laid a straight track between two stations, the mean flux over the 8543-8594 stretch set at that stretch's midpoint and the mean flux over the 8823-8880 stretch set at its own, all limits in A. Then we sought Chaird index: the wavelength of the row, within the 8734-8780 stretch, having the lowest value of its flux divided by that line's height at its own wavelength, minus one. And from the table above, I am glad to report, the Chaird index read 8734.70 A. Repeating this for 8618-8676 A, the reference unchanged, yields 8662.59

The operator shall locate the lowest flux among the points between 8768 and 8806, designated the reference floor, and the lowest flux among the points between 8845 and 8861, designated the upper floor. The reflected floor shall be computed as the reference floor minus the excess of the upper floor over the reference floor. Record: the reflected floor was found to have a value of 16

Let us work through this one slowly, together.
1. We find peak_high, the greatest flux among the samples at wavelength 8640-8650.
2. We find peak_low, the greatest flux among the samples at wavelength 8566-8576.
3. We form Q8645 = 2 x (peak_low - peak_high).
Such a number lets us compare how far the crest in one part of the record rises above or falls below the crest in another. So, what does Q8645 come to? -3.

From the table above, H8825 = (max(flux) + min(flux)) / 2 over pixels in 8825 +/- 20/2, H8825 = 16.4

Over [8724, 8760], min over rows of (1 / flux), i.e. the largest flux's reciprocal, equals 0.060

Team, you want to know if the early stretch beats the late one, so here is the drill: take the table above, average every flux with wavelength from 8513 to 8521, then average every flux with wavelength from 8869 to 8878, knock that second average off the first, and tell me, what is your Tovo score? -2.2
